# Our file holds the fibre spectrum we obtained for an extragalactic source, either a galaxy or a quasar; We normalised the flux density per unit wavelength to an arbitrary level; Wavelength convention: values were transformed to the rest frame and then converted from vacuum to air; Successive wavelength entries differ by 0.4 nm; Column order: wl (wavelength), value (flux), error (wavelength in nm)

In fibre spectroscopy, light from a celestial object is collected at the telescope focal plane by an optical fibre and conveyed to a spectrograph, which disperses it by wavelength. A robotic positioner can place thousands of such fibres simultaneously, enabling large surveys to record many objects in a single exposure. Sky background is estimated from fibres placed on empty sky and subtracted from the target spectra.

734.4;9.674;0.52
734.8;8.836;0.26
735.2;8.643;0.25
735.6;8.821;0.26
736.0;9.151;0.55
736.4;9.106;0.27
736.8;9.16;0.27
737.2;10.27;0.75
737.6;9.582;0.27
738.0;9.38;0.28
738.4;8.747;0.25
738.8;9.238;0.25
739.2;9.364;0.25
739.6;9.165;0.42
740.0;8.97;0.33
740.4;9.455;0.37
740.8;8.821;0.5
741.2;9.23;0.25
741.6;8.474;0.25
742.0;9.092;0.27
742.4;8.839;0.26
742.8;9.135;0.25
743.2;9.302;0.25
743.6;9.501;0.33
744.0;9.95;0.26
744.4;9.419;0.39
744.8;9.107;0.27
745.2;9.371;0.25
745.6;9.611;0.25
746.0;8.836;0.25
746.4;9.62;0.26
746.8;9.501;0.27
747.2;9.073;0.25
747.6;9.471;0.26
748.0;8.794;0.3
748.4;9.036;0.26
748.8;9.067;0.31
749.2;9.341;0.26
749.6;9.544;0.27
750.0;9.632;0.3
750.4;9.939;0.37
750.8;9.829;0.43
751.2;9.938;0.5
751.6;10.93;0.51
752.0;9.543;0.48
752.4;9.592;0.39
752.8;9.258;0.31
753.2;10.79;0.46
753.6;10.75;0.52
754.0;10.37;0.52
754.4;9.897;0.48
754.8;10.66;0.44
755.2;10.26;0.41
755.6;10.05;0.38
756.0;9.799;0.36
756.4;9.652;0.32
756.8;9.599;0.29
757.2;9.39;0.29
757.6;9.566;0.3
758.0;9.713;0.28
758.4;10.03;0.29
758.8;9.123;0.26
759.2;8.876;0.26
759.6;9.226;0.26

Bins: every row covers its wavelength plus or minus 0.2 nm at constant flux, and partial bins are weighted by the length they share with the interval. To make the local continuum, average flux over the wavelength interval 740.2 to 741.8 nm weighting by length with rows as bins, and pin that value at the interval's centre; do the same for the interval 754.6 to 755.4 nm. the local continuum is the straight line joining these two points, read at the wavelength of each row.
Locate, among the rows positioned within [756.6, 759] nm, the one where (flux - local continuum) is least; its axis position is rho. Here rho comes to 758.8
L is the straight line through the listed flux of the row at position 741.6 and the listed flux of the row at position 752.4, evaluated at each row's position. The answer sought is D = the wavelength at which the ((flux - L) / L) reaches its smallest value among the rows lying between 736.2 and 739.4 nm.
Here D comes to 738.4 nm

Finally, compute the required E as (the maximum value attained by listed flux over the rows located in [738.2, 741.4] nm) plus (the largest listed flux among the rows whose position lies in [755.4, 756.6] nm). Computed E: 19.5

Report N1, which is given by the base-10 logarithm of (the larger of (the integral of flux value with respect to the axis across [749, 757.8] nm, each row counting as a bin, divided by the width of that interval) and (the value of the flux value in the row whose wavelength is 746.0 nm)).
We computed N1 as 0.997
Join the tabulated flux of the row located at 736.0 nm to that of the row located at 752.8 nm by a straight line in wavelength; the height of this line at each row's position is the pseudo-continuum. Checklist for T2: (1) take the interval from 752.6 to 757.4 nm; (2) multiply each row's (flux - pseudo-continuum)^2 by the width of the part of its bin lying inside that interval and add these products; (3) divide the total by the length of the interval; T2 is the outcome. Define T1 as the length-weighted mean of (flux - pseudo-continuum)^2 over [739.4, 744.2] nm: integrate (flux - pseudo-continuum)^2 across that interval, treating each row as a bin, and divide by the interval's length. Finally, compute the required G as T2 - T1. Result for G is 0.7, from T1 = 0.130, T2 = 0.85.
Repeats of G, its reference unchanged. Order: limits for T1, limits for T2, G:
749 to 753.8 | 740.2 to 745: -0.6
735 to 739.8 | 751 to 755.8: 0.9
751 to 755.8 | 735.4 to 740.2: -0.9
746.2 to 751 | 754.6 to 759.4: 0.3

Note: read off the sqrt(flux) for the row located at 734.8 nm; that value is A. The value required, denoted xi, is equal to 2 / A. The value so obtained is 0.6728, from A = 2.97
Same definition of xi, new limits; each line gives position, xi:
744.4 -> 0.6517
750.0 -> 0.6444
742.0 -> 0.6633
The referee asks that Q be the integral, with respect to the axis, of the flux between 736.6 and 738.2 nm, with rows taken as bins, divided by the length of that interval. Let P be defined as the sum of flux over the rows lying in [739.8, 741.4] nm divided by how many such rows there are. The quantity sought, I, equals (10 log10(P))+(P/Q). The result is 10.5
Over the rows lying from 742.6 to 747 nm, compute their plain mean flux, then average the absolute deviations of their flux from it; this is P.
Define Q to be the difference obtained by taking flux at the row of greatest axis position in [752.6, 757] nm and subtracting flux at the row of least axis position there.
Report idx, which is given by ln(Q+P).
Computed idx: -0.57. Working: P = 0.22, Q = 0.3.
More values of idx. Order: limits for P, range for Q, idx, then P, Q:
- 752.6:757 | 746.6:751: -0.28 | 0.42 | 0.3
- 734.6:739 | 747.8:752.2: 0.07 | 0.32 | 0.7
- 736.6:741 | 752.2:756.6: -1.04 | 0.29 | 0.1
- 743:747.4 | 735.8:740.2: -3.03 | 0.23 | -0.2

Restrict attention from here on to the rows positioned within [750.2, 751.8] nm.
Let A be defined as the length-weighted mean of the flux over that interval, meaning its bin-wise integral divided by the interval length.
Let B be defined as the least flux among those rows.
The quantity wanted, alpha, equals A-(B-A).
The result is 10.49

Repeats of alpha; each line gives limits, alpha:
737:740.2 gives 9.93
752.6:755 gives 11.32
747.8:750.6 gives 9.88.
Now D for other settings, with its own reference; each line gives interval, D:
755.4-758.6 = 757.2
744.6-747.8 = 746.0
